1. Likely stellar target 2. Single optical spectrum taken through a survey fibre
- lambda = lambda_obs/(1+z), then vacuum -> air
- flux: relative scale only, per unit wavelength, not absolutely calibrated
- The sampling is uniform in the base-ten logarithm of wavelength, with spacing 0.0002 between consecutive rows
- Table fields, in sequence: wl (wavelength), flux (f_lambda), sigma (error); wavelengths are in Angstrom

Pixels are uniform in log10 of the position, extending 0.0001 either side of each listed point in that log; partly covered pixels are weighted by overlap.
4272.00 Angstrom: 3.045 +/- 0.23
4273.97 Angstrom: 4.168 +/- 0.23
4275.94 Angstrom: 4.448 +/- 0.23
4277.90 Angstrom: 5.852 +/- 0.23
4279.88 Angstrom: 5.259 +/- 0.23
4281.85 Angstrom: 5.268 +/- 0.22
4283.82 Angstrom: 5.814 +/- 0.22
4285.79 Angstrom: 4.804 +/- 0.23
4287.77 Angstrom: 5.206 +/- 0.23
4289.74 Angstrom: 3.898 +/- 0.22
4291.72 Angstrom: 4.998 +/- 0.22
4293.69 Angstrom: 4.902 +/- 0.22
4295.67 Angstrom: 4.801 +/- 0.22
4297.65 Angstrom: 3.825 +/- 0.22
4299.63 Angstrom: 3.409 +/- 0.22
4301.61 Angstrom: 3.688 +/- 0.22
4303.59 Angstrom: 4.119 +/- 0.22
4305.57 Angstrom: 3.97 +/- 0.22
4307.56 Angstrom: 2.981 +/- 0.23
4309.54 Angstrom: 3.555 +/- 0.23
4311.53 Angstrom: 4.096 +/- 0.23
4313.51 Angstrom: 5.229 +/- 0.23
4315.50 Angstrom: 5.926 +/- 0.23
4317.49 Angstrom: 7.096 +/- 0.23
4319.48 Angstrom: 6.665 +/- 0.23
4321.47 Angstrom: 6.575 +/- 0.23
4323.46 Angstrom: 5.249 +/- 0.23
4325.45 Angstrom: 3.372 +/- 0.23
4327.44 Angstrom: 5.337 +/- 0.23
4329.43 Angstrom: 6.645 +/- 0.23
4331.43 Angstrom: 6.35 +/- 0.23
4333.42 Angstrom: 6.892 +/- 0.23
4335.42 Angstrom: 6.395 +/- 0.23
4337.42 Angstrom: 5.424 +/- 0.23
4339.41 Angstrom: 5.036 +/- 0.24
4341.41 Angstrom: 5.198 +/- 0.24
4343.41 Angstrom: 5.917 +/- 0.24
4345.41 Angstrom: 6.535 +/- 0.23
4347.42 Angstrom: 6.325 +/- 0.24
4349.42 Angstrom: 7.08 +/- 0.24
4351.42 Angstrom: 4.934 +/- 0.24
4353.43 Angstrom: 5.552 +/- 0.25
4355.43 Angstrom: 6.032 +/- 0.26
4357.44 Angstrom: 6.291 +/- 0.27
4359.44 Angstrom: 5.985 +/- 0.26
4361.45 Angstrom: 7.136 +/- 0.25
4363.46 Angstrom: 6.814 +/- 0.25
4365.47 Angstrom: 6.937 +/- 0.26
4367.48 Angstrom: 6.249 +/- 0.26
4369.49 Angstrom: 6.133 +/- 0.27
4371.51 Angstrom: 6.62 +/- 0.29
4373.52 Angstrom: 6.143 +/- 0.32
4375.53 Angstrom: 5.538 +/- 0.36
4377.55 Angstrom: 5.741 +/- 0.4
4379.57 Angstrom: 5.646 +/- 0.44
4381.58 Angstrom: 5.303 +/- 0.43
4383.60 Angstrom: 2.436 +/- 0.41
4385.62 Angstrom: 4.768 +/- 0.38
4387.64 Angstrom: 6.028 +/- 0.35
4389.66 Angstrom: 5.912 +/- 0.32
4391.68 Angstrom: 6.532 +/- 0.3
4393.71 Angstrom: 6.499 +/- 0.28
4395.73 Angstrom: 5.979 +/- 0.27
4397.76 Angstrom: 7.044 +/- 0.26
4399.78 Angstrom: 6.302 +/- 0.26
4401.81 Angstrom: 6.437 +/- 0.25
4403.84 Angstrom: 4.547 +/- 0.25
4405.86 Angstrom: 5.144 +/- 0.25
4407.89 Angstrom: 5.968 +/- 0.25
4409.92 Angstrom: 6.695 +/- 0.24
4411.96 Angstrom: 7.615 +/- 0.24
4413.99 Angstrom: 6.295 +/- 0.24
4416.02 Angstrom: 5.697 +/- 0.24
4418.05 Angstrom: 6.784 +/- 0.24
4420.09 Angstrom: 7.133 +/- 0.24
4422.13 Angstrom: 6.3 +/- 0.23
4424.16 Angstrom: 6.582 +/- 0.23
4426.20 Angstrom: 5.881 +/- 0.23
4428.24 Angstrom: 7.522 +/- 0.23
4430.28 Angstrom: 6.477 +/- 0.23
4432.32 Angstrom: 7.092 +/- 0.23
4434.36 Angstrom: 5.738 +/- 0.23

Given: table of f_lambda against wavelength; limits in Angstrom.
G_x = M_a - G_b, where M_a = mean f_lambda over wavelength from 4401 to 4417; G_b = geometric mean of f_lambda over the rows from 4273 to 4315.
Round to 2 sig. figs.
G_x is 1.6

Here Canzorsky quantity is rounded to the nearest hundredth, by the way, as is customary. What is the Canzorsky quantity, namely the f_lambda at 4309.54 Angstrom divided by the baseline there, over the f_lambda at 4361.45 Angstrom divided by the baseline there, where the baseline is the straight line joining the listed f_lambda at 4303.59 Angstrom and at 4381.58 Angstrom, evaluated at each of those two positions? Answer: 0.59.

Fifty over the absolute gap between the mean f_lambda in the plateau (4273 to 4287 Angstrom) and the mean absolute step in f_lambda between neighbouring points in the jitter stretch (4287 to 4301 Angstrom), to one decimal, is 11.3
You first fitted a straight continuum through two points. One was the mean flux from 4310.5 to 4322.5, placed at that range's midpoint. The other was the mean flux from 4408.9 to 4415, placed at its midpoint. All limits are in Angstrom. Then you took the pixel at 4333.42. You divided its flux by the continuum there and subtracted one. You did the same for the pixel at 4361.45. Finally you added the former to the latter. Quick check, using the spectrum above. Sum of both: 0.3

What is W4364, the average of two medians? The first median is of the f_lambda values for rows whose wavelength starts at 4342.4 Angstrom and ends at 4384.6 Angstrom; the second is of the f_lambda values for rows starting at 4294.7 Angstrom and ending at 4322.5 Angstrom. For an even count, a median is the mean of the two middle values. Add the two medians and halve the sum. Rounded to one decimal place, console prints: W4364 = 5.1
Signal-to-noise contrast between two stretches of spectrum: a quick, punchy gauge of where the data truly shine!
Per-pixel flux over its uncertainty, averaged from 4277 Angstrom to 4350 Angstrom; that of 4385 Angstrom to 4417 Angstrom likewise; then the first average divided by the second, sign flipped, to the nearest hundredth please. -1.00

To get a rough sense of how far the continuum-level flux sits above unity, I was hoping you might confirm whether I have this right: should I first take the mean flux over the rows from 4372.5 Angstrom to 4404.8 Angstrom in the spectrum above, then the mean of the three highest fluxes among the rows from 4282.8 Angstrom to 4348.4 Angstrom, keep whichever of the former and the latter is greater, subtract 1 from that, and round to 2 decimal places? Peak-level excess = 5.88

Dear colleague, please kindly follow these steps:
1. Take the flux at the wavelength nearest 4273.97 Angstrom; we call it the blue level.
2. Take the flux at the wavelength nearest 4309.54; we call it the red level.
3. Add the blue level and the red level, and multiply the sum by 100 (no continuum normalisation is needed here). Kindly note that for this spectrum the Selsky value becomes 772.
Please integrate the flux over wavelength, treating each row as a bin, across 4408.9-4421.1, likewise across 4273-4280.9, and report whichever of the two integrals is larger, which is 82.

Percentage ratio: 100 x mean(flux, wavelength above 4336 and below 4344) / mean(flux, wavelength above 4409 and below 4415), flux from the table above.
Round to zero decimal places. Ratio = 79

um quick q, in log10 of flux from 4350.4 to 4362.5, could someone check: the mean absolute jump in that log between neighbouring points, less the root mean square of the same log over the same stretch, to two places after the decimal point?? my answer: -0.74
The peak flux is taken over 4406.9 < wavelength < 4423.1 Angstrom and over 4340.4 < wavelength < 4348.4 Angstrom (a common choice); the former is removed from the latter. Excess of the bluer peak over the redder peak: -1.1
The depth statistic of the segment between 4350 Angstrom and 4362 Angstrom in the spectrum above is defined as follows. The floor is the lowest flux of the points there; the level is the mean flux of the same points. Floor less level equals -1.05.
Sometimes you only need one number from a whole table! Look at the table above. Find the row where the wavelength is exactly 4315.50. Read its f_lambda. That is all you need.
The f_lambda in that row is 5.926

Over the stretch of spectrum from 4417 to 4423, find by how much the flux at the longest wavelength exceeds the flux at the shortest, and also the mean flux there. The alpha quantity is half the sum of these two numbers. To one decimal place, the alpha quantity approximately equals 3.1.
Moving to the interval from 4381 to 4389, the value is 2.7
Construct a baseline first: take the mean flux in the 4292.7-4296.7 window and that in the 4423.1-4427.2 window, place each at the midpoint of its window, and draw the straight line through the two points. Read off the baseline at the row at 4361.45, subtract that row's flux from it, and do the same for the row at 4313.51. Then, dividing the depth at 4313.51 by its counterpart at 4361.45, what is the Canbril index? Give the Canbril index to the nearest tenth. 0.1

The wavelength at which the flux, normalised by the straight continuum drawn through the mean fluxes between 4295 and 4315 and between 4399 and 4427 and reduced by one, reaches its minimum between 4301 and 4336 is 4307.56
